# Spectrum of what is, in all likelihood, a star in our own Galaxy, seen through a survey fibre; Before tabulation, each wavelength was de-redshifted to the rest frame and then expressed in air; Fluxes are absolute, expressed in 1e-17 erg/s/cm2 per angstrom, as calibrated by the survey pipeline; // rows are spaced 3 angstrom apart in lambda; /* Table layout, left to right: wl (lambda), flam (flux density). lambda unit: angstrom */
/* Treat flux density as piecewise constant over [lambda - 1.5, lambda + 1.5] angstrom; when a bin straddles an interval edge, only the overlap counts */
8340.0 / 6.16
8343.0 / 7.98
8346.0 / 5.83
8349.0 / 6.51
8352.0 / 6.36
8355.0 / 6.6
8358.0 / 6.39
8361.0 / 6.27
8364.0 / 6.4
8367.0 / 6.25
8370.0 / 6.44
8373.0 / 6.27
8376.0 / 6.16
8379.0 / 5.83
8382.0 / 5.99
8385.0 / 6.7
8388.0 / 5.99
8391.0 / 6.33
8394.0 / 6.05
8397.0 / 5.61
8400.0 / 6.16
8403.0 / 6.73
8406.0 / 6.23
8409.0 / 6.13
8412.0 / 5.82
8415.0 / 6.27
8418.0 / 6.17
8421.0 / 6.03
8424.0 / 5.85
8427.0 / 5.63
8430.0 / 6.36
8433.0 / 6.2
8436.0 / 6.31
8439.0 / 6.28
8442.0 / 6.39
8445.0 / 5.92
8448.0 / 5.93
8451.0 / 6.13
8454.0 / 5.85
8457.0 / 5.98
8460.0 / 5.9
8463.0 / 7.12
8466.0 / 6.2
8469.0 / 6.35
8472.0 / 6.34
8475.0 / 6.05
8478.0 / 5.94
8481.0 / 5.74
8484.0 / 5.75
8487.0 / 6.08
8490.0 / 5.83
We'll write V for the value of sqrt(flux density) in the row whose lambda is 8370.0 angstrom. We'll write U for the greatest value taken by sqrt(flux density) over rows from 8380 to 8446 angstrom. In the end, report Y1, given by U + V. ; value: 5.13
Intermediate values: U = 2.59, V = 2.54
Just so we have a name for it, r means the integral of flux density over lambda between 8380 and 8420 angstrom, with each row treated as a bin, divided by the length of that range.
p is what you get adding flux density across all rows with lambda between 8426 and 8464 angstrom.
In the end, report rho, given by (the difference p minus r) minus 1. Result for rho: 72.8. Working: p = 80.0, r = 6.16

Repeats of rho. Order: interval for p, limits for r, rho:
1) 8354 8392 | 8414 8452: 74.5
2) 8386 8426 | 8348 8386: 72.1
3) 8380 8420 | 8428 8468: 73.0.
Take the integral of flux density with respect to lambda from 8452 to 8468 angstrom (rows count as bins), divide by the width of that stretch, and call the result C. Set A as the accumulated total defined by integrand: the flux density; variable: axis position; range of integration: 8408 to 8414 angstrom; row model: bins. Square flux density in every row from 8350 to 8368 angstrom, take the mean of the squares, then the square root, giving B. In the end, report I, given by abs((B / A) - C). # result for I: 6.03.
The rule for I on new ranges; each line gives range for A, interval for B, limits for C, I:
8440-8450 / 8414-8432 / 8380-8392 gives 6.13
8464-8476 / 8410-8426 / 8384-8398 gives 6.05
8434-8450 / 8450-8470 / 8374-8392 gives 6.10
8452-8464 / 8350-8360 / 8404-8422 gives 6.04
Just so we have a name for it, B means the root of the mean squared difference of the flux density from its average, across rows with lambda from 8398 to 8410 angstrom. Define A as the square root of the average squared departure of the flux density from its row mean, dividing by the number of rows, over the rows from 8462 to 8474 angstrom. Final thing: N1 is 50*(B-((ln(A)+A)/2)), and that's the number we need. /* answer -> 29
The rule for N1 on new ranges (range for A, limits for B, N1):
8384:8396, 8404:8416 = 34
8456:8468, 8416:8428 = 16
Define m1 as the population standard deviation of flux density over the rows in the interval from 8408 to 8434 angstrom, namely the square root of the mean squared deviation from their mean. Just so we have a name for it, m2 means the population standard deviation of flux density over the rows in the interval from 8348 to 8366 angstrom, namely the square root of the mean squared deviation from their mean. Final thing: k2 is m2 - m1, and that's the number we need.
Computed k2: -0.12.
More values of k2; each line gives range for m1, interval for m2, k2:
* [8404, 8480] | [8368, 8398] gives 0.01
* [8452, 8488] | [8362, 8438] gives -0.09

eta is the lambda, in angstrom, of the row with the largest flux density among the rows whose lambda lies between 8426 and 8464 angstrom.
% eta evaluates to 8463.0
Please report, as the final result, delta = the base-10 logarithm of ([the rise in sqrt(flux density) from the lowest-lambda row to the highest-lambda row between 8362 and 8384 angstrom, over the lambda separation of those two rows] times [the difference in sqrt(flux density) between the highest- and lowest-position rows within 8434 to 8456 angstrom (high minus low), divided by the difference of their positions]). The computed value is -4.6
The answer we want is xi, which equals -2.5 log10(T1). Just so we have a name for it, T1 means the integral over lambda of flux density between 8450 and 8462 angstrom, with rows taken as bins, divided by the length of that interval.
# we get -1.95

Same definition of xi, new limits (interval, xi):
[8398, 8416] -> -1.98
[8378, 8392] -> -1.98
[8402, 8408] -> -2.02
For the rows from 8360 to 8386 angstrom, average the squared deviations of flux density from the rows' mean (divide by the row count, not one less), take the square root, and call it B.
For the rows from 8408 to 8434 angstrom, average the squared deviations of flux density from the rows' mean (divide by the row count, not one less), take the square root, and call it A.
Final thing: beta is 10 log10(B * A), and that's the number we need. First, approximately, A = 0.23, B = 0.24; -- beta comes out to -12.7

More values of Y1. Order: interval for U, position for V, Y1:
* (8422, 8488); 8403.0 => 5.26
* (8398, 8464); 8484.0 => 5.07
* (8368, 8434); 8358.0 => 5.12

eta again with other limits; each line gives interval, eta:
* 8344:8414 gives 8403.0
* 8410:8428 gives 8415.0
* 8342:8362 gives 8343.0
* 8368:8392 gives 8385.0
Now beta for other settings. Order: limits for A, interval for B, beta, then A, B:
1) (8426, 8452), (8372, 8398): -11.5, 0.24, 0.30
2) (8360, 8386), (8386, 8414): -11.5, 0.24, 0.30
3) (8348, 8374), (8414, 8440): -16.0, 0.11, 0.23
